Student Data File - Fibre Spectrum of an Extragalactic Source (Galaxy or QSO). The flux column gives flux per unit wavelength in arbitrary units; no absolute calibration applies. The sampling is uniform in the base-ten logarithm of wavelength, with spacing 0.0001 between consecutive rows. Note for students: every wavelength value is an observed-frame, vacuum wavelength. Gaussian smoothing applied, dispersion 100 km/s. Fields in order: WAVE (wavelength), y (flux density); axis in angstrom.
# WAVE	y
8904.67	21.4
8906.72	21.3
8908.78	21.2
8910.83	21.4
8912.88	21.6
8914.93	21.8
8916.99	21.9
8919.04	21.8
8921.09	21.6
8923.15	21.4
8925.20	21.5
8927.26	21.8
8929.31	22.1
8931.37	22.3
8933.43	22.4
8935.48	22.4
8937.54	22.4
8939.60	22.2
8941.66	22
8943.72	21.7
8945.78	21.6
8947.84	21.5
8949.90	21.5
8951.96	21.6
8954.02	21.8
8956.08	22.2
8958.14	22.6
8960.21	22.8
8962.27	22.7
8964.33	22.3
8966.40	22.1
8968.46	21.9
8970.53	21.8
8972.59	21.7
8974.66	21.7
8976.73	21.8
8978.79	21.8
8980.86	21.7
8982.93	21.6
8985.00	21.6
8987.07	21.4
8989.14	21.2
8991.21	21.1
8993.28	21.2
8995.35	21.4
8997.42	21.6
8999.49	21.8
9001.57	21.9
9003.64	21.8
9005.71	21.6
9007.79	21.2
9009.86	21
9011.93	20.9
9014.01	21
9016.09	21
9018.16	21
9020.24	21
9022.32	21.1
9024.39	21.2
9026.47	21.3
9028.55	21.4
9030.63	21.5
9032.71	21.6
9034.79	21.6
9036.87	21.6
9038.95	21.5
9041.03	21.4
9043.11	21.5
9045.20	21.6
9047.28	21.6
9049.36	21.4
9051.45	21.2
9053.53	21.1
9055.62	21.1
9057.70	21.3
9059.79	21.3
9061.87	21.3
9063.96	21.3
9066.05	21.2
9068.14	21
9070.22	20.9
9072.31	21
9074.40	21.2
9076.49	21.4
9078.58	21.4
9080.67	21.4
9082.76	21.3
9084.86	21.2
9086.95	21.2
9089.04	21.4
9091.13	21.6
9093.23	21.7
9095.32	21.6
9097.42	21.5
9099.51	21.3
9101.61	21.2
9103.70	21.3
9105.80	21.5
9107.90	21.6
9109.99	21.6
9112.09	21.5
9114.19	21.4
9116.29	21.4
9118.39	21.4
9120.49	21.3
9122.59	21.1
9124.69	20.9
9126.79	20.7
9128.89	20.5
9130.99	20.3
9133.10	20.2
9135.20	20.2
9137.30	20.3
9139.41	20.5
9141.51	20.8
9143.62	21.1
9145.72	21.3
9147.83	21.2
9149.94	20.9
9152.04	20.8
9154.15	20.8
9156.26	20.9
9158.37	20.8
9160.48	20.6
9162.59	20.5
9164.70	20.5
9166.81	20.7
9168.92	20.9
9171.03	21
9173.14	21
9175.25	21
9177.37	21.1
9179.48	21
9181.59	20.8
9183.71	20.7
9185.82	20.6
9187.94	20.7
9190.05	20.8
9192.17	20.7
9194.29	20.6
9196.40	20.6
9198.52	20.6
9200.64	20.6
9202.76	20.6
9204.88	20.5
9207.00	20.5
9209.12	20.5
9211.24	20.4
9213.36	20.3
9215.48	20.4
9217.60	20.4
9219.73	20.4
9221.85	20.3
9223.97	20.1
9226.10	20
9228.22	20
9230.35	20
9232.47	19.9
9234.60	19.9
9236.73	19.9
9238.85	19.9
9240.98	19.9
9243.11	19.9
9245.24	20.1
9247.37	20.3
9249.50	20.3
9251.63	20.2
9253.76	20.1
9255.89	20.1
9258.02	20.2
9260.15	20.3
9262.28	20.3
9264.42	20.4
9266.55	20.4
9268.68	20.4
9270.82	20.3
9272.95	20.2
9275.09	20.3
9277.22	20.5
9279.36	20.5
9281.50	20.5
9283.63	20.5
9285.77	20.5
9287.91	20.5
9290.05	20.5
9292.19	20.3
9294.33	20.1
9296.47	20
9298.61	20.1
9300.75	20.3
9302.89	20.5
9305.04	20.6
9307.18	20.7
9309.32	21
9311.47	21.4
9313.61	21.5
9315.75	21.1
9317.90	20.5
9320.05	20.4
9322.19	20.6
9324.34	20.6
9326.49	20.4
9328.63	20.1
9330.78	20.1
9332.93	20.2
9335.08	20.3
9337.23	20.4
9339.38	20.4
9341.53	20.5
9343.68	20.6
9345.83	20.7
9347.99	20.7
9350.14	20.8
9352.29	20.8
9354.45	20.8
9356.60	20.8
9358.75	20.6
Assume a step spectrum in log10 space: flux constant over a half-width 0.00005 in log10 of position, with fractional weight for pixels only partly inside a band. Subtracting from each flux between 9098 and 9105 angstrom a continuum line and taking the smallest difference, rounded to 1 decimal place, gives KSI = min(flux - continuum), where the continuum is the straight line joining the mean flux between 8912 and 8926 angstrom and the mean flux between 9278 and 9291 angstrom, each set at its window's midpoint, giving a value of 0.1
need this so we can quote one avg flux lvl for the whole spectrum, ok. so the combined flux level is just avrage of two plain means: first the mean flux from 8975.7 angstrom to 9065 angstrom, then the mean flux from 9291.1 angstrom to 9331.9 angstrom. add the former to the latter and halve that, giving 21.0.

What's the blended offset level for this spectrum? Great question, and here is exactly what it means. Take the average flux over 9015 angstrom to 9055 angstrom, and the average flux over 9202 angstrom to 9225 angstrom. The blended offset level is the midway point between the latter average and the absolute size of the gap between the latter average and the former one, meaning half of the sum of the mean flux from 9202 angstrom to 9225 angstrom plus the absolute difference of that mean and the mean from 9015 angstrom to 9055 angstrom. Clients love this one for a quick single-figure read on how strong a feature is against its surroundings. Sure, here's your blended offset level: 10.7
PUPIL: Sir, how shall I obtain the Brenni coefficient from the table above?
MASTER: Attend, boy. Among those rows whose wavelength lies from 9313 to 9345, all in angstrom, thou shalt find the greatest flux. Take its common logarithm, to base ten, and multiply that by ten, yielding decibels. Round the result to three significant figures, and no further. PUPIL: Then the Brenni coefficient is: 13.3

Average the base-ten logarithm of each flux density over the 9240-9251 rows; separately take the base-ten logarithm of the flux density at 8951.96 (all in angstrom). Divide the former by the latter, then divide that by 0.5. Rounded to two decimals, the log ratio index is 1.95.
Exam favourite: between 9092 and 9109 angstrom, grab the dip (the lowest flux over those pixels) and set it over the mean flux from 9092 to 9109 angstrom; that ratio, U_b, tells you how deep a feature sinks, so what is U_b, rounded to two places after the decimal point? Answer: 0.99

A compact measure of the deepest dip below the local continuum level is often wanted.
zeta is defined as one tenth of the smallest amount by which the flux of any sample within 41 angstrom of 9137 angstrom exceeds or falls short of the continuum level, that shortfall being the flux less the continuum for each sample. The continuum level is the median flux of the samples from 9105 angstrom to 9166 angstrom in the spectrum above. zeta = -0.070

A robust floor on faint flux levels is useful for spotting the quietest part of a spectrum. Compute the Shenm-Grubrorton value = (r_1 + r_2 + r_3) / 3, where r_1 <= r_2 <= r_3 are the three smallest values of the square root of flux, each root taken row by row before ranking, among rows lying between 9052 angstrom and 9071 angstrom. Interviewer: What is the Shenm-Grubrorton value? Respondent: 4.58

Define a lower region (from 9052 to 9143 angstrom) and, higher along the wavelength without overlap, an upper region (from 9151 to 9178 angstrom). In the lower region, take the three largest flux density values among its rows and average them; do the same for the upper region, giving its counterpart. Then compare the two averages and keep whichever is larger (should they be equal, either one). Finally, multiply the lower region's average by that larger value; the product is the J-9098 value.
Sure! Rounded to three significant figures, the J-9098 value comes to 468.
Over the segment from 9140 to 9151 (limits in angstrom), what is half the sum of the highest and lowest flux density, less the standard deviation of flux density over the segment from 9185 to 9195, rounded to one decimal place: 21.0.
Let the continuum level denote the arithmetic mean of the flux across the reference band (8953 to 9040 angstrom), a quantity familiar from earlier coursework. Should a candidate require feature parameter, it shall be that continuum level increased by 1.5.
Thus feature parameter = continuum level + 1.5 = 23.1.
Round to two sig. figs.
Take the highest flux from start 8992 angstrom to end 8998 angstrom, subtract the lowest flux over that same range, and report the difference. 0.40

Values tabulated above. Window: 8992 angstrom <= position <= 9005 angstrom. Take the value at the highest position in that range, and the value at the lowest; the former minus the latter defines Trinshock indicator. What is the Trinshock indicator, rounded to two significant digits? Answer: 0.60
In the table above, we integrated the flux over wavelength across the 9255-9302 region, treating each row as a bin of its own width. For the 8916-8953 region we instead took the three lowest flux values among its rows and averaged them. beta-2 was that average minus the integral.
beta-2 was -934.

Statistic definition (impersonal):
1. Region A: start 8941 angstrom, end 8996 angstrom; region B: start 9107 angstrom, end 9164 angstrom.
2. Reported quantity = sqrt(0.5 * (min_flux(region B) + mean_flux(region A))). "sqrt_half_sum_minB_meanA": 4.58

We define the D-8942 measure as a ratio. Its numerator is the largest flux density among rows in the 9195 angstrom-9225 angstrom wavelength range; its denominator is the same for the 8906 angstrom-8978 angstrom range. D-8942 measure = 0.904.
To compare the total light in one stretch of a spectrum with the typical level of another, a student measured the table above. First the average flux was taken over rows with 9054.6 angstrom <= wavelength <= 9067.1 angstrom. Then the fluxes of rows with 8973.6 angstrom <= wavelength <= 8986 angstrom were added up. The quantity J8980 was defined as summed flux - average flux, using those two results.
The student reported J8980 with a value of 109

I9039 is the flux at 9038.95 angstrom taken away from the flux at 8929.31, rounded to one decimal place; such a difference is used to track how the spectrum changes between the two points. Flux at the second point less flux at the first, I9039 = 0.6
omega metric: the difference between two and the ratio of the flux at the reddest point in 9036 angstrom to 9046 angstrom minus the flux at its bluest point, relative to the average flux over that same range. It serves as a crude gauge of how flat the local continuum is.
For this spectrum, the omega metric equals 2.000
